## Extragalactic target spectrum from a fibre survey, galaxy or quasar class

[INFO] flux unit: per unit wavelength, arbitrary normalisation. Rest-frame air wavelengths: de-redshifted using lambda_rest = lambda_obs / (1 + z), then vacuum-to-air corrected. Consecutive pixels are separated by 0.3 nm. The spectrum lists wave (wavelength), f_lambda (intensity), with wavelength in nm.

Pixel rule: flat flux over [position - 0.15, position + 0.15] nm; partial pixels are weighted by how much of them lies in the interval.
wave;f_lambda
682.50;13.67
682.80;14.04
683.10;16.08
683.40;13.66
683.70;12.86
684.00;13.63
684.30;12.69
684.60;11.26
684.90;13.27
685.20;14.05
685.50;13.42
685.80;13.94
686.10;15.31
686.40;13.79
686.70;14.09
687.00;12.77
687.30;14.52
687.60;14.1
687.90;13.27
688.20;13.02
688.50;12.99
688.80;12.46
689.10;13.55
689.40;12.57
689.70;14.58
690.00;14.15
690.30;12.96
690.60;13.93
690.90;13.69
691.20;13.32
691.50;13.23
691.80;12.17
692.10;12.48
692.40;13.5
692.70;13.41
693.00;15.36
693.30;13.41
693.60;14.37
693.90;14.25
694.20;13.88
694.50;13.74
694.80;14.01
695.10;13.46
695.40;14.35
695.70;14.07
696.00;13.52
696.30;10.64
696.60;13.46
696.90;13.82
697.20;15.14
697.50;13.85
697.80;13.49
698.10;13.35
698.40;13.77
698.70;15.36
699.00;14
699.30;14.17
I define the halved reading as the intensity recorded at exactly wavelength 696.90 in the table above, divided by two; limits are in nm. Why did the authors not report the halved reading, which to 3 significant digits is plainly 6.91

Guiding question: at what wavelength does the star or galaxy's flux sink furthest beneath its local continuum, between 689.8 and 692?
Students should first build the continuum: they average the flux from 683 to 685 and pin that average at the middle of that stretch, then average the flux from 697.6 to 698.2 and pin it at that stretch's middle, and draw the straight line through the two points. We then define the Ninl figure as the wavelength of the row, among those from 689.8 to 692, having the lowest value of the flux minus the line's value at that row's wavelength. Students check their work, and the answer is 691.80 nm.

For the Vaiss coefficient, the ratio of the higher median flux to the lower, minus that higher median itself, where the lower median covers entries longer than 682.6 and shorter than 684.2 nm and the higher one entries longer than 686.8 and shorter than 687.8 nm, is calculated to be -13.1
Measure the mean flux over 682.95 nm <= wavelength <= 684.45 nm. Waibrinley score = 13.8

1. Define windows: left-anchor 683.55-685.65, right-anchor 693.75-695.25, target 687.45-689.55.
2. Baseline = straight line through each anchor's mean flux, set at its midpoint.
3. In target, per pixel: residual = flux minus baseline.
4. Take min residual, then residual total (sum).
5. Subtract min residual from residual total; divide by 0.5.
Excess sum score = -1.2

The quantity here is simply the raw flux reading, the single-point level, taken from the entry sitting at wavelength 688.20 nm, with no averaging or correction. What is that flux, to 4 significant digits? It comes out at 13.02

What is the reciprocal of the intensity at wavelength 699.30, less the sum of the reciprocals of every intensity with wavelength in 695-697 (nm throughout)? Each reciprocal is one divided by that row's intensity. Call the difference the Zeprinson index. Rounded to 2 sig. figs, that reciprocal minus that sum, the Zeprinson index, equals -0.46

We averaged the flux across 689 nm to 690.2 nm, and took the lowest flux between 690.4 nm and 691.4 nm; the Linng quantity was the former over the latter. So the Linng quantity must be 1.03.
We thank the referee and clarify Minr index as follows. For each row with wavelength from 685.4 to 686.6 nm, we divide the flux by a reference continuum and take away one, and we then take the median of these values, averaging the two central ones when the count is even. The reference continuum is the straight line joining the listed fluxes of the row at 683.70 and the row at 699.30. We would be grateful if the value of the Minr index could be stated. 0.06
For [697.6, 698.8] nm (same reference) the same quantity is -0.03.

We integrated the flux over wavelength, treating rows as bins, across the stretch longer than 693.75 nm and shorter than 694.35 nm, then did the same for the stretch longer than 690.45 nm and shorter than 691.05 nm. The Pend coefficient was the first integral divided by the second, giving 1.018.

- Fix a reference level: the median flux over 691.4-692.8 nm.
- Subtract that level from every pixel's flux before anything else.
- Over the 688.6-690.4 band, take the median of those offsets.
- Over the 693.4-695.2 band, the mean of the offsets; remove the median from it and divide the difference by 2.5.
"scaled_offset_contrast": 0.28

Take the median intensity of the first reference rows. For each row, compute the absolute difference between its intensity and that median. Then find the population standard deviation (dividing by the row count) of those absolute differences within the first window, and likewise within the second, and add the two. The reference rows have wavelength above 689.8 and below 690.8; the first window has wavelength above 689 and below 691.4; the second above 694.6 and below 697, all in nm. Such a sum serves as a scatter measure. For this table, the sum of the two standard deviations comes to 1.4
